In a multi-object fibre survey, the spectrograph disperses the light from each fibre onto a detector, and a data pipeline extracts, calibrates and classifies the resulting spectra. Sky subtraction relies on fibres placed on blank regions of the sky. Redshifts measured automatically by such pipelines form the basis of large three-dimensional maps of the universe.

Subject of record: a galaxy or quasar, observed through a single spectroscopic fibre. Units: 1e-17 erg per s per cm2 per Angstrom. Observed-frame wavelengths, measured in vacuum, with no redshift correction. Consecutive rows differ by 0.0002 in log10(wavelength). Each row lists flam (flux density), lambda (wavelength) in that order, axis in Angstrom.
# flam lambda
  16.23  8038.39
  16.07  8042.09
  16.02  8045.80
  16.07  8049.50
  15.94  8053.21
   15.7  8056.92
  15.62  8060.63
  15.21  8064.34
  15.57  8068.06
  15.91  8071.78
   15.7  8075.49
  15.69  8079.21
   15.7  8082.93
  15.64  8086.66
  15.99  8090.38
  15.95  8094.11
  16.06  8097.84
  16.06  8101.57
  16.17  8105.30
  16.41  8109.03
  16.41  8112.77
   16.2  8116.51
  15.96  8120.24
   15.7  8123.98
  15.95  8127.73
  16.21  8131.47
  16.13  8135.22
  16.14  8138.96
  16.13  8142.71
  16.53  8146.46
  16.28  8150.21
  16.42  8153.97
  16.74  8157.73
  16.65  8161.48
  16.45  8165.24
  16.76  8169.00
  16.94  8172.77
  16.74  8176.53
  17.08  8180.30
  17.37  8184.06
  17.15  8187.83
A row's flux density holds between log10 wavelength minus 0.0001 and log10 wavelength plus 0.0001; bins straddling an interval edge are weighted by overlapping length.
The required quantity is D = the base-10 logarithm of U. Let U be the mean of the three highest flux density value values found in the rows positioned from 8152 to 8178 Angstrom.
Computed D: 1.226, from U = 16.8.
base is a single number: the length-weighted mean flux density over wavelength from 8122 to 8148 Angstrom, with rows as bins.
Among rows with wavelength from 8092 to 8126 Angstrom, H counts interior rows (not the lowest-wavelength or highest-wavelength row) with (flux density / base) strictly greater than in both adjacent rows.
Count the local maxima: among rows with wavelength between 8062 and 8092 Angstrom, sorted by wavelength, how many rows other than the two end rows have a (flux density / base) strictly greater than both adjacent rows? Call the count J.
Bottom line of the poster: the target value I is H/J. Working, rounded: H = 0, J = 2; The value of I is 0.0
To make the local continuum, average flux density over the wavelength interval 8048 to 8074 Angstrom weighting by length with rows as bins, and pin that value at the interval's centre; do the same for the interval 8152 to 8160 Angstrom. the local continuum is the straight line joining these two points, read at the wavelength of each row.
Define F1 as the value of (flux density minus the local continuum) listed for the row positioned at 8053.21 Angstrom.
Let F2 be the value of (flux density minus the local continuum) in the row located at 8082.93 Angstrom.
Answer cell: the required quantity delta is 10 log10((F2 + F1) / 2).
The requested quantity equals -14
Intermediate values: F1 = 0.30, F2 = -0.21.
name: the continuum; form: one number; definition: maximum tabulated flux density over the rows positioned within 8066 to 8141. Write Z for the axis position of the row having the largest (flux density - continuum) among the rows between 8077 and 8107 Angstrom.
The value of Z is 8105.30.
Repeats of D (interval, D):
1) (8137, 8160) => 1.219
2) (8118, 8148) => 1.212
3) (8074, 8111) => 1.210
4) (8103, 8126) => 1.213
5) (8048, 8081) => 1.203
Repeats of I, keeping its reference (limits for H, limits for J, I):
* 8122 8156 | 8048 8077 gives 3.0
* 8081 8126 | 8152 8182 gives 0.5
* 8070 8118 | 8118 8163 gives 0.5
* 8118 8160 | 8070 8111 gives 1.5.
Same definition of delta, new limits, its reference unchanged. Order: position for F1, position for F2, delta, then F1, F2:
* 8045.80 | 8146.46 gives -6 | 0.45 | 0.04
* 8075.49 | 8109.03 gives -12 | -0.14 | 0.26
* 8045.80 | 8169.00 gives -6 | 0.45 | 0.07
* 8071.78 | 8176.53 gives -14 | 0.10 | -0.02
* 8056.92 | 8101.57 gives -27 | 0.02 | -0.02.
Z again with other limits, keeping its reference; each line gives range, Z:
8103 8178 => 8172.77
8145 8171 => 8169.00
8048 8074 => 8049.50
